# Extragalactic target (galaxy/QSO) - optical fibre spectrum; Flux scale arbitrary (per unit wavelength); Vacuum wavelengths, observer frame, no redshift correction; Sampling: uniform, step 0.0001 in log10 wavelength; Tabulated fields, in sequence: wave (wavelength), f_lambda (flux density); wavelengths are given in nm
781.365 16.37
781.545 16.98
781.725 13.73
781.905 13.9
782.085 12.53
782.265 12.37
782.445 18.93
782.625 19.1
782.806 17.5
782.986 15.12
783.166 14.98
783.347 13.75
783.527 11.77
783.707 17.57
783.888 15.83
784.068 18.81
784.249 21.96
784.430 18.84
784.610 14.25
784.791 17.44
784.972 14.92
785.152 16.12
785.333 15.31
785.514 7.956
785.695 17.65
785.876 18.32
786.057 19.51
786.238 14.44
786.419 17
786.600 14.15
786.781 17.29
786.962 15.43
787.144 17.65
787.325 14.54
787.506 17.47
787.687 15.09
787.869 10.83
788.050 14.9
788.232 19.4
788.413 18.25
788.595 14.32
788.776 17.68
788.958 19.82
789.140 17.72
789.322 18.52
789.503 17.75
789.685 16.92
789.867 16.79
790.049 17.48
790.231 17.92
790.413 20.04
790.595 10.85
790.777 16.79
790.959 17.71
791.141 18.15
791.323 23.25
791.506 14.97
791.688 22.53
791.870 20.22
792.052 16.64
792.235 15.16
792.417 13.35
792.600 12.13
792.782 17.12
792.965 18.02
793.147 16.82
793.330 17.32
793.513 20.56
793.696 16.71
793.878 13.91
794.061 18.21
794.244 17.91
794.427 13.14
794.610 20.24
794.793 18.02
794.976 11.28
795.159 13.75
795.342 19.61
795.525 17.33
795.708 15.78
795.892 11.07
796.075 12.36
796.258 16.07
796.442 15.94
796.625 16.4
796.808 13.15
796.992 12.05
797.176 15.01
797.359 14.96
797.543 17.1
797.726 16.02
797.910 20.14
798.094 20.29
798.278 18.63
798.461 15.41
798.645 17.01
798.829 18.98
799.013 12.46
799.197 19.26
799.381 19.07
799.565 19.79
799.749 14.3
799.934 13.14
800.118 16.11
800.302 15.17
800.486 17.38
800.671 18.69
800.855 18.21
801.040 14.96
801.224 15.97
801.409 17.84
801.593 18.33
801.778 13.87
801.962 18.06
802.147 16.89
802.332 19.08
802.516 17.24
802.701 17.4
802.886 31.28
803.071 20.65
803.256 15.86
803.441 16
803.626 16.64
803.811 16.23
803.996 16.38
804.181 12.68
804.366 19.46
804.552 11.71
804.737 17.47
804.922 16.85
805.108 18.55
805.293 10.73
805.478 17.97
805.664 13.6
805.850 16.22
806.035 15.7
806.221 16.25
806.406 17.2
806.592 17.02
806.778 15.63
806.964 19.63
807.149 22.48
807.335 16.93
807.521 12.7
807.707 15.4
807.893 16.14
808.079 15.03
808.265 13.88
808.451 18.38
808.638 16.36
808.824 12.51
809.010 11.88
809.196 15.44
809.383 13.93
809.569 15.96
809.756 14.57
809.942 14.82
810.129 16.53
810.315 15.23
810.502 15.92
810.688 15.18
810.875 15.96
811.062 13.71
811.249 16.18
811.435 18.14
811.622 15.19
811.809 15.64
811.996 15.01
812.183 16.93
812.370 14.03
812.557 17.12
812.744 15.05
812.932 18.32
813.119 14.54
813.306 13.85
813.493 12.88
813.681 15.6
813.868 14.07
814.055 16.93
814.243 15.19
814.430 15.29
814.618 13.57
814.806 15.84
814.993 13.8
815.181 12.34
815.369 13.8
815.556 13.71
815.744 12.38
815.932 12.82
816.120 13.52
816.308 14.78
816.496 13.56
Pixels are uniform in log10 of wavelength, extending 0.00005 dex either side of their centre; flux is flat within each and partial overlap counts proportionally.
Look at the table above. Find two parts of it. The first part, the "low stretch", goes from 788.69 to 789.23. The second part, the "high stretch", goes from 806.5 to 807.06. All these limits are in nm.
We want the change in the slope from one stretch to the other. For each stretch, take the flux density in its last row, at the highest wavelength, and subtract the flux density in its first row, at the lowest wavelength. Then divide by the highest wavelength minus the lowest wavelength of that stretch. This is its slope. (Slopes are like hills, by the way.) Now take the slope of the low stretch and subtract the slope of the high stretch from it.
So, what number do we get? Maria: -7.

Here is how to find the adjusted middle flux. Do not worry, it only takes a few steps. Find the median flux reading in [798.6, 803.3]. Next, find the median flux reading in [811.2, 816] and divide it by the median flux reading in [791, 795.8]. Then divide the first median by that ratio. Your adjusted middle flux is 19.9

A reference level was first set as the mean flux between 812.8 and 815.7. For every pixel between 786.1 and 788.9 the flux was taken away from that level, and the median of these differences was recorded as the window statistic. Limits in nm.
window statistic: -0.8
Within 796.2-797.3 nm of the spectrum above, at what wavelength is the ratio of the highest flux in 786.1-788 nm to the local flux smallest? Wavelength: 796.625 nm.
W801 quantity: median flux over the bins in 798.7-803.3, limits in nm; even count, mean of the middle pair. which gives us 17.4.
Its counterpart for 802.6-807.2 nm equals 16.6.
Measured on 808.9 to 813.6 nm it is 15.2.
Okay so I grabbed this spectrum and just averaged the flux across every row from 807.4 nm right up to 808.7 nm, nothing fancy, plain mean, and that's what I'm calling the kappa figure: 15.4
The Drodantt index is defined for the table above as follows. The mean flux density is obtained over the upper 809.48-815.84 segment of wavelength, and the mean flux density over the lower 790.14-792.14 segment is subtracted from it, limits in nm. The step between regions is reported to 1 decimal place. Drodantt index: -3.0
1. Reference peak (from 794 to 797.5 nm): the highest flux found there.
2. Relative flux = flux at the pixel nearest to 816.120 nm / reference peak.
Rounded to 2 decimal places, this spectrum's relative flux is 0.67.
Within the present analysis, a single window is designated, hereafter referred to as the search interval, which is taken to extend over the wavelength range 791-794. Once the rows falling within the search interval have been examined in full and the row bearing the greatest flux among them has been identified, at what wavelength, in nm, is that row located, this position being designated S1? 791.323 nm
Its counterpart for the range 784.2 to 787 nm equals 784.249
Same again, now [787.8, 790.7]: 790.413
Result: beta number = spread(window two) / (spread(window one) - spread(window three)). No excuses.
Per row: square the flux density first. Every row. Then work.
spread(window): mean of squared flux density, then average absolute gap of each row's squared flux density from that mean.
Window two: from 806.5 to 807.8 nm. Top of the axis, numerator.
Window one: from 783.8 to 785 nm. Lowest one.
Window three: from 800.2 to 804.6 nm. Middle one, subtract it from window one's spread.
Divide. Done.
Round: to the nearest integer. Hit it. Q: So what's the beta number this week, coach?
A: -10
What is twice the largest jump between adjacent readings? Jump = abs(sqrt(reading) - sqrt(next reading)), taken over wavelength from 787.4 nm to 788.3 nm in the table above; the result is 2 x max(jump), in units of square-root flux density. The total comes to 1.2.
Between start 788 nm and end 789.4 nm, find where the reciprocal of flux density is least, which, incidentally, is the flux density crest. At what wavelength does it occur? 788.958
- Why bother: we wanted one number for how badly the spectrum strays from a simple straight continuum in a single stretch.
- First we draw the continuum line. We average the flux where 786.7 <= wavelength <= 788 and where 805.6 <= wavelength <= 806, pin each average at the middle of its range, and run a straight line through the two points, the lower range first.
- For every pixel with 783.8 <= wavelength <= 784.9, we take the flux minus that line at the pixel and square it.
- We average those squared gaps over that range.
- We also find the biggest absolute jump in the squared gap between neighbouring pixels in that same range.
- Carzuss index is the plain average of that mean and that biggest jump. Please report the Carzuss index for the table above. 21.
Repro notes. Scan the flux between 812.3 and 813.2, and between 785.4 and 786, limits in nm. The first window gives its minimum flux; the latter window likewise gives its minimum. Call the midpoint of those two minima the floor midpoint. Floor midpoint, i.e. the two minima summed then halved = 11.0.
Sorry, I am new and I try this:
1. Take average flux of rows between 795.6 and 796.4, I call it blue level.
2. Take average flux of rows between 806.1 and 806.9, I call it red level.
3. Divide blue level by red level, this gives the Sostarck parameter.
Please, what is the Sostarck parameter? 0.84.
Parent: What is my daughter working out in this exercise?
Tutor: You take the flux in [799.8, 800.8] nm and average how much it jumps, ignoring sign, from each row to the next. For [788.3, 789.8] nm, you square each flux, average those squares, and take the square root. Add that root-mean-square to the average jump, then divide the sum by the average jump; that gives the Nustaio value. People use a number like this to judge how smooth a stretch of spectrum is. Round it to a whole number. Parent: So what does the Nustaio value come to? 11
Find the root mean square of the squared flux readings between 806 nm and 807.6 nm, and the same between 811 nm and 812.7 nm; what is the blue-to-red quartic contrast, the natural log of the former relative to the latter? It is 0.20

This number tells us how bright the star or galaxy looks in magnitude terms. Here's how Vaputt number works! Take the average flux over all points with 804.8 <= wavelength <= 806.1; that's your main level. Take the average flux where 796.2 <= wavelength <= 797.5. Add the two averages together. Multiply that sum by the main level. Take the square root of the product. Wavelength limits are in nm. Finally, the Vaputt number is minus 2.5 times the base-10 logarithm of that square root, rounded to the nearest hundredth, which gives -3.35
